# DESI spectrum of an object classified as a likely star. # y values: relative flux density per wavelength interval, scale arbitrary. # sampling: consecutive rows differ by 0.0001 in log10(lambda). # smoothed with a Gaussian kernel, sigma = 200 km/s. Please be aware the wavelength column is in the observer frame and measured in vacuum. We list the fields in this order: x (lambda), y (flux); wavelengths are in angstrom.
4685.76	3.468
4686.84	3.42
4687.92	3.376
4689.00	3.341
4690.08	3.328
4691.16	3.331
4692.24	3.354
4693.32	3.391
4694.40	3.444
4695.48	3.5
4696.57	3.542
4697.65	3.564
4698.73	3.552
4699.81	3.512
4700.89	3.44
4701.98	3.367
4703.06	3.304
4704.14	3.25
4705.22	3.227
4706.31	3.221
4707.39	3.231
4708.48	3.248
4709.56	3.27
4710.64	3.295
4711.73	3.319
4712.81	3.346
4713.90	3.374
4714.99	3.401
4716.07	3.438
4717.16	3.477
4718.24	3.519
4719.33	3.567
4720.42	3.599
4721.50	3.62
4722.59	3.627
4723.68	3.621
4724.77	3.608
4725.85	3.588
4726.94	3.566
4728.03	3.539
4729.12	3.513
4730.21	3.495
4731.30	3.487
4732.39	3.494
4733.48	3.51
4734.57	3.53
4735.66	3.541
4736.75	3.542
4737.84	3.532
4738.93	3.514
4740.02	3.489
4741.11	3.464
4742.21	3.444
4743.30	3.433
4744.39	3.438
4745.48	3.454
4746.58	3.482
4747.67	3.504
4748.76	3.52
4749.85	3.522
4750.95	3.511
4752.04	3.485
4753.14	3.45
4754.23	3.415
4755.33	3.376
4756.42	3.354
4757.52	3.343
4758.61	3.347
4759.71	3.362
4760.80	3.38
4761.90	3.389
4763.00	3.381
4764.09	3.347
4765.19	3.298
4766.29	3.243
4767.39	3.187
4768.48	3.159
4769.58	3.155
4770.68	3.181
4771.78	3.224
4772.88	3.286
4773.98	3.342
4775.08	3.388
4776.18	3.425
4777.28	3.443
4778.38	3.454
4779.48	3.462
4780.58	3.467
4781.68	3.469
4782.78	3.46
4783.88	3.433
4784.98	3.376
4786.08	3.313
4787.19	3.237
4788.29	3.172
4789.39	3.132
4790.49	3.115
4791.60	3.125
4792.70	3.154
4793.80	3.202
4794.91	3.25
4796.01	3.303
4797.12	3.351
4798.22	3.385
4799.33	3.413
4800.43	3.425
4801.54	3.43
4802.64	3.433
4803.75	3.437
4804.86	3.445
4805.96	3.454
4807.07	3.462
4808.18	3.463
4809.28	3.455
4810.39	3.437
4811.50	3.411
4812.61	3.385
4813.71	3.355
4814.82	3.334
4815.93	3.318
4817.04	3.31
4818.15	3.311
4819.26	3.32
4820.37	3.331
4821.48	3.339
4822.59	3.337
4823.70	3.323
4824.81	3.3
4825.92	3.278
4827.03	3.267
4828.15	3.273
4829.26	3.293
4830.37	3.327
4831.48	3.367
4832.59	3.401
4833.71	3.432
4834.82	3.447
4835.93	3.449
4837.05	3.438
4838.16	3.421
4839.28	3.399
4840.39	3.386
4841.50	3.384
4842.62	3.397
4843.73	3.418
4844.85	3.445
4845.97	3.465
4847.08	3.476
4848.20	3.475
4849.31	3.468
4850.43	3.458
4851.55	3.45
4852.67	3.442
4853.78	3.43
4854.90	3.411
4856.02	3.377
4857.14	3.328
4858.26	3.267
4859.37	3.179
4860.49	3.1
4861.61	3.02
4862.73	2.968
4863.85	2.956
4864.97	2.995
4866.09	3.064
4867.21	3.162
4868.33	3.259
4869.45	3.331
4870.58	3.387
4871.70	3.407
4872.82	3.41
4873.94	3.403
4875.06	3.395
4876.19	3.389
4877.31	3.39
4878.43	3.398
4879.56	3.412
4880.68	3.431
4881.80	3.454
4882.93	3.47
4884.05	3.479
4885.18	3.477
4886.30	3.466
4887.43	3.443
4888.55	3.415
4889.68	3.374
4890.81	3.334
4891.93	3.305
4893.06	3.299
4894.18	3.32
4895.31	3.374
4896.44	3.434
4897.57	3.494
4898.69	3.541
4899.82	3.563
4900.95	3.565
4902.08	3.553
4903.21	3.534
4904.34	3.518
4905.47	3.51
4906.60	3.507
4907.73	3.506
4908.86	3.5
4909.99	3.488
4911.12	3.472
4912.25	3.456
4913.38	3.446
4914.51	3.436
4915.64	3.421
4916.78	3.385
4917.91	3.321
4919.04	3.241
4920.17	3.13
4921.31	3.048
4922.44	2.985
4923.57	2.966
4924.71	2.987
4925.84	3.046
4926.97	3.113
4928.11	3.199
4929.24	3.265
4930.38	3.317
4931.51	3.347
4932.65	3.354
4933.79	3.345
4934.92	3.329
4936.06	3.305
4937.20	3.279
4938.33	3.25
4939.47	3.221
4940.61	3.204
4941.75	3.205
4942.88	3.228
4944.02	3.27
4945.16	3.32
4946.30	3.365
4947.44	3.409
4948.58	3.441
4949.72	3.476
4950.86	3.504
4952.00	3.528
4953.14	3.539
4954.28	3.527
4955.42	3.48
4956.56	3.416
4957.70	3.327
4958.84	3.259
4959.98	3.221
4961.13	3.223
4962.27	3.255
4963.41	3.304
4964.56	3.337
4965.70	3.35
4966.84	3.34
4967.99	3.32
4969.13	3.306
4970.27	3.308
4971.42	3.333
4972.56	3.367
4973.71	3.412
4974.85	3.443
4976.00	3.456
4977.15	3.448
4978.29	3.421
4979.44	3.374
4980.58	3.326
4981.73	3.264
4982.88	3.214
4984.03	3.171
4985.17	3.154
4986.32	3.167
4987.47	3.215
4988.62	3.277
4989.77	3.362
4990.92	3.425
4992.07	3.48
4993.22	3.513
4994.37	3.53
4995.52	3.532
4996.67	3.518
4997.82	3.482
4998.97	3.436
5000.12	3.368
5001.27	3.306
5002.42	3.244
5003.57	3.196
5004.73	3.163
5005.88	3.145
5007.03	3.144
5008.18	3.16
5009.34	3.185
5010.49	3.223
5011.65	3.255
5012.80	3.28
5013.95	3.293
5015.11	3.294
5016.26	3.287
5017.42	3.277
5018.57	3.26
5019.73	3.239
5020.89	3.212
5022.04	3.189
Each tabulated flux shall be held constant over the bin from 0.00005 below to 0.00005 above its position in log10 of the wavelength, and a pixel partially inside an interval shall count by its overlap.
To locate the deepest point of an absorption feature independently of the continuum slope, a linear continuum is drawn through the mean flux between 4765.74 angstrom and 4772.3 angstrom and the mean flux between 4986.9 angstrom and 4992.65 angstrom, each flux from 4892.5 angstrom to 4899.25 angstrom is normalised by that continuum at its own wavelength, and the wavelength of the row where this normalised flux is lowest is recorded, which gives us 4893.06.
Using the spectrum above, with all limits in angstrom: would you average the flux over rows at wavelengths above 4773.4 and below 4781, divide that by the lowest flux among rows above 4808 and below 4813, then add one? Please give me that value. 2.01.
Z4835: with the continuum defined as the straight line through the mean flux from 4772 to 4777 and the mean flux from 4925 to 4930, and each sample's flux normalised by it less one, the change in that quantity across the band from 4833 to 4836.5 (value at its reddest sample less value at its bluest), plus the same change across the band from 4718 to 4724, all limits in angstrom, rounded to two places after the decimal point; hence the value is 0.04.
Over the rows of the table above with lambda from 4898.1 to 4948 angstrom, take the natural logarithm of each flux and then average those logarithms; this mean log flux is 1.20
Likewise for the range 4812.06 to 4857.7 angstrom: 1.22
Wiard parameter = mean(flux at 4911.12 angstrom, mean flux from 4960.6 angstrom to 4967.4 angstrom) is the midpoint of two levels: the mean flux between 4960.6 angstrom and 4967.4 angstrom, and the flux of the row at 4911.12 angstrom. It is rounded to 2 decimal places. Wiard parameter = 3.39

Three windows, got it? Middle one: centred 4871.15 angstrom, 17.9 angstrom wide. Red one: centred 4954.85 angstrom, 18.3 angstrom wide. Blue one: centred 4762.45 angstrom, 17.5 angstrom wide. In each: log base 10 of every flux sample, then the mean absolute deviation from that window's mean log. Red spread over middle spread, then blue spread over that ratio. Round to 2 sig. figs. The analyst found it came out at 0.017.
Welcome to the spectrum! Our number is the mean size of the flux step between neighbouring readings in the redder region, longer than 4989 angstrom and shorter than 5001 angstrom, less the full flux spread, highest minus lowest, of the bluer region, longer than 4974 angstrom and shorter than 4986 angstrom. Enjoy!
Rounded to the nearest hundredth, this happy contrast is -0.26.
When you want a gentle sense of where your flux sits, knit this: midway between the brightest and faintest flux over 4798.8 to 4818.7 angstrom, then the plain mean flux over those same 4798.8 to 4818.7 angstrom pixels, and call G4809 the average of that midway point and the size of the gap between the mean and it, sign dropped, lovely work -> 1.70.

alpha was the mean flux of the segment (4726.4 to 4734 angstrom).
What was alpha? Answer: 3.51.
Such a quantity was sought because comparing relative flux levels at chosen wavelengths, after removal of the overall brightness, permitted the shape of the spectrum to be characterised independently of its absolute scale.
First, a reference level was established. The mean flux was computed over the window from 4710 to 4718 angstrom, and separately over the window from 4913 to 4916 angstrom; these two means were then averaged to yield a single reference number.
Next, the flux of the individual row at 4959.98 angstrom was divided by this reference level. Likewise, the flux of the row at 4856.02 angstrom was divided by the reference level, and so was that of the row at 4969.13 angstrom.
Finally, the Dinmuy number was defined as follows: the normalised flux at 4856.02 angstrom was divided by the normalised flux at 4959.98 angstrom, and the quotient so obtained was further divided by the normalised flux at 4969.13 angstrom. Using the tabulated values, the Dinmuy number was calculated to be 1.08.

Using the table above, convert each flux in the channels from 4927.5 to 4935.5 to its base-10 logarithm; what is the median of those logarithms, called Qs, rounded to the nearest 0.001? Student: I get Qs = 0.522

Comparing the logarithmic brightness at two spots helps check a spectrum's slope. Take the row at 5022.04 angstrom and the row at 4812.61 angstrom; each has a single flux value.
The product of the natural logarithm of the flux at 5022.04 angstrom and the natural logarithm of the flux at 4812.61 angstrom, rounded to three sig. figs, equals 1.41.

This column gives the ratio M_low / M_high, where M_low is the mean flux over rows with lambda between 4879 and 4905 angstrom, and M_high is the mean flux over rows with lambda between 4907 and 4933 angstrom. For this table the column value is 1.05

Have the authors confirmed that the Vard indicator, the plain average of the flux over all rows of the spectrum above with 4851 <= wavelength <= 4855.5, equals 3.43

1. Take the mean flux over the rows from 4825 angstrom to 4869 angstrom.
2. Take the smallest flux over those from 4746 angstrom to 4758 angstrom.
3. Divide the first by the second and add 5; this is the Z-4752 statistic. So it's 5.994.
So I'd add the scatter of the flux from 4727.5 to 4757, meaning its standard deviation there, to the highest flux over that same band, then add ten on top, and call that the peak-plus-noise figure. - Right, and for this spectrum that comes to 13.59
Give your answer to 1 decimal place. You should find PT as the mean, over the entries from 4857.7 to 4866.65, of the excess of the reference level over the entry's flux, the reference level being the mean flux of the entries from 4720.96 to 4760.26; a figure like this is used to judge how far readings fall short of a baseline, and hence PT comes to 0.4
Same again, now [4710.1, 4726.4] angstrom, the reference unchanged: 0.0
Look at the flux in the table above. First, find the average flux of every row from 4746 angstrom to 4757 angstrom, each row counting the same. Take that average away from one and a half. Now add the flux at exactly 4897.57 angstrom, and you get 1.53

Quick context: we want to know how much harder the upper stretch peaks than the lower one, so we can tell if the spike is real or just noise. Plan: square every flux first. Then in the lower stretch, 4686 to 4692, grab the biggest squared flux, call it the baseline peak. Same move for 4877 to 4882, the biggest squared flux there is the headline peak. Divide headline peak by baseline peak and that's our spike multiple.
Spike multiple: 1.02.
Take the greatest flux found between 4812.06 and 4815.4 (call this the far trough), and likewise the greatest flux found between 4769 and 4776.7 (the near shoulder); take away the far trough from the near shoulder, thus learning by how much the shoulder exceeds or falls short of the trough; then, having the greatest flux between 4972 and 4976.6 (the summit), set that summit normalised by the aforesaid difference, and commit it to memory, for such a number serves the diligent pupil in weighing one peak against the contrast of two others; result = 86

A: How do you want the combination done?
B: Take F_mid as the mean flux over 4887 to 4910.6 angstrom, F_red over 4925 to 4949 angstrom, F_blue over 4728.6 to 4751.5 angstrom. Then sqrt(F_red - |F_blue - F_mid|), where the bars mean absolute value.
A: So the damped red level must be 1.80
